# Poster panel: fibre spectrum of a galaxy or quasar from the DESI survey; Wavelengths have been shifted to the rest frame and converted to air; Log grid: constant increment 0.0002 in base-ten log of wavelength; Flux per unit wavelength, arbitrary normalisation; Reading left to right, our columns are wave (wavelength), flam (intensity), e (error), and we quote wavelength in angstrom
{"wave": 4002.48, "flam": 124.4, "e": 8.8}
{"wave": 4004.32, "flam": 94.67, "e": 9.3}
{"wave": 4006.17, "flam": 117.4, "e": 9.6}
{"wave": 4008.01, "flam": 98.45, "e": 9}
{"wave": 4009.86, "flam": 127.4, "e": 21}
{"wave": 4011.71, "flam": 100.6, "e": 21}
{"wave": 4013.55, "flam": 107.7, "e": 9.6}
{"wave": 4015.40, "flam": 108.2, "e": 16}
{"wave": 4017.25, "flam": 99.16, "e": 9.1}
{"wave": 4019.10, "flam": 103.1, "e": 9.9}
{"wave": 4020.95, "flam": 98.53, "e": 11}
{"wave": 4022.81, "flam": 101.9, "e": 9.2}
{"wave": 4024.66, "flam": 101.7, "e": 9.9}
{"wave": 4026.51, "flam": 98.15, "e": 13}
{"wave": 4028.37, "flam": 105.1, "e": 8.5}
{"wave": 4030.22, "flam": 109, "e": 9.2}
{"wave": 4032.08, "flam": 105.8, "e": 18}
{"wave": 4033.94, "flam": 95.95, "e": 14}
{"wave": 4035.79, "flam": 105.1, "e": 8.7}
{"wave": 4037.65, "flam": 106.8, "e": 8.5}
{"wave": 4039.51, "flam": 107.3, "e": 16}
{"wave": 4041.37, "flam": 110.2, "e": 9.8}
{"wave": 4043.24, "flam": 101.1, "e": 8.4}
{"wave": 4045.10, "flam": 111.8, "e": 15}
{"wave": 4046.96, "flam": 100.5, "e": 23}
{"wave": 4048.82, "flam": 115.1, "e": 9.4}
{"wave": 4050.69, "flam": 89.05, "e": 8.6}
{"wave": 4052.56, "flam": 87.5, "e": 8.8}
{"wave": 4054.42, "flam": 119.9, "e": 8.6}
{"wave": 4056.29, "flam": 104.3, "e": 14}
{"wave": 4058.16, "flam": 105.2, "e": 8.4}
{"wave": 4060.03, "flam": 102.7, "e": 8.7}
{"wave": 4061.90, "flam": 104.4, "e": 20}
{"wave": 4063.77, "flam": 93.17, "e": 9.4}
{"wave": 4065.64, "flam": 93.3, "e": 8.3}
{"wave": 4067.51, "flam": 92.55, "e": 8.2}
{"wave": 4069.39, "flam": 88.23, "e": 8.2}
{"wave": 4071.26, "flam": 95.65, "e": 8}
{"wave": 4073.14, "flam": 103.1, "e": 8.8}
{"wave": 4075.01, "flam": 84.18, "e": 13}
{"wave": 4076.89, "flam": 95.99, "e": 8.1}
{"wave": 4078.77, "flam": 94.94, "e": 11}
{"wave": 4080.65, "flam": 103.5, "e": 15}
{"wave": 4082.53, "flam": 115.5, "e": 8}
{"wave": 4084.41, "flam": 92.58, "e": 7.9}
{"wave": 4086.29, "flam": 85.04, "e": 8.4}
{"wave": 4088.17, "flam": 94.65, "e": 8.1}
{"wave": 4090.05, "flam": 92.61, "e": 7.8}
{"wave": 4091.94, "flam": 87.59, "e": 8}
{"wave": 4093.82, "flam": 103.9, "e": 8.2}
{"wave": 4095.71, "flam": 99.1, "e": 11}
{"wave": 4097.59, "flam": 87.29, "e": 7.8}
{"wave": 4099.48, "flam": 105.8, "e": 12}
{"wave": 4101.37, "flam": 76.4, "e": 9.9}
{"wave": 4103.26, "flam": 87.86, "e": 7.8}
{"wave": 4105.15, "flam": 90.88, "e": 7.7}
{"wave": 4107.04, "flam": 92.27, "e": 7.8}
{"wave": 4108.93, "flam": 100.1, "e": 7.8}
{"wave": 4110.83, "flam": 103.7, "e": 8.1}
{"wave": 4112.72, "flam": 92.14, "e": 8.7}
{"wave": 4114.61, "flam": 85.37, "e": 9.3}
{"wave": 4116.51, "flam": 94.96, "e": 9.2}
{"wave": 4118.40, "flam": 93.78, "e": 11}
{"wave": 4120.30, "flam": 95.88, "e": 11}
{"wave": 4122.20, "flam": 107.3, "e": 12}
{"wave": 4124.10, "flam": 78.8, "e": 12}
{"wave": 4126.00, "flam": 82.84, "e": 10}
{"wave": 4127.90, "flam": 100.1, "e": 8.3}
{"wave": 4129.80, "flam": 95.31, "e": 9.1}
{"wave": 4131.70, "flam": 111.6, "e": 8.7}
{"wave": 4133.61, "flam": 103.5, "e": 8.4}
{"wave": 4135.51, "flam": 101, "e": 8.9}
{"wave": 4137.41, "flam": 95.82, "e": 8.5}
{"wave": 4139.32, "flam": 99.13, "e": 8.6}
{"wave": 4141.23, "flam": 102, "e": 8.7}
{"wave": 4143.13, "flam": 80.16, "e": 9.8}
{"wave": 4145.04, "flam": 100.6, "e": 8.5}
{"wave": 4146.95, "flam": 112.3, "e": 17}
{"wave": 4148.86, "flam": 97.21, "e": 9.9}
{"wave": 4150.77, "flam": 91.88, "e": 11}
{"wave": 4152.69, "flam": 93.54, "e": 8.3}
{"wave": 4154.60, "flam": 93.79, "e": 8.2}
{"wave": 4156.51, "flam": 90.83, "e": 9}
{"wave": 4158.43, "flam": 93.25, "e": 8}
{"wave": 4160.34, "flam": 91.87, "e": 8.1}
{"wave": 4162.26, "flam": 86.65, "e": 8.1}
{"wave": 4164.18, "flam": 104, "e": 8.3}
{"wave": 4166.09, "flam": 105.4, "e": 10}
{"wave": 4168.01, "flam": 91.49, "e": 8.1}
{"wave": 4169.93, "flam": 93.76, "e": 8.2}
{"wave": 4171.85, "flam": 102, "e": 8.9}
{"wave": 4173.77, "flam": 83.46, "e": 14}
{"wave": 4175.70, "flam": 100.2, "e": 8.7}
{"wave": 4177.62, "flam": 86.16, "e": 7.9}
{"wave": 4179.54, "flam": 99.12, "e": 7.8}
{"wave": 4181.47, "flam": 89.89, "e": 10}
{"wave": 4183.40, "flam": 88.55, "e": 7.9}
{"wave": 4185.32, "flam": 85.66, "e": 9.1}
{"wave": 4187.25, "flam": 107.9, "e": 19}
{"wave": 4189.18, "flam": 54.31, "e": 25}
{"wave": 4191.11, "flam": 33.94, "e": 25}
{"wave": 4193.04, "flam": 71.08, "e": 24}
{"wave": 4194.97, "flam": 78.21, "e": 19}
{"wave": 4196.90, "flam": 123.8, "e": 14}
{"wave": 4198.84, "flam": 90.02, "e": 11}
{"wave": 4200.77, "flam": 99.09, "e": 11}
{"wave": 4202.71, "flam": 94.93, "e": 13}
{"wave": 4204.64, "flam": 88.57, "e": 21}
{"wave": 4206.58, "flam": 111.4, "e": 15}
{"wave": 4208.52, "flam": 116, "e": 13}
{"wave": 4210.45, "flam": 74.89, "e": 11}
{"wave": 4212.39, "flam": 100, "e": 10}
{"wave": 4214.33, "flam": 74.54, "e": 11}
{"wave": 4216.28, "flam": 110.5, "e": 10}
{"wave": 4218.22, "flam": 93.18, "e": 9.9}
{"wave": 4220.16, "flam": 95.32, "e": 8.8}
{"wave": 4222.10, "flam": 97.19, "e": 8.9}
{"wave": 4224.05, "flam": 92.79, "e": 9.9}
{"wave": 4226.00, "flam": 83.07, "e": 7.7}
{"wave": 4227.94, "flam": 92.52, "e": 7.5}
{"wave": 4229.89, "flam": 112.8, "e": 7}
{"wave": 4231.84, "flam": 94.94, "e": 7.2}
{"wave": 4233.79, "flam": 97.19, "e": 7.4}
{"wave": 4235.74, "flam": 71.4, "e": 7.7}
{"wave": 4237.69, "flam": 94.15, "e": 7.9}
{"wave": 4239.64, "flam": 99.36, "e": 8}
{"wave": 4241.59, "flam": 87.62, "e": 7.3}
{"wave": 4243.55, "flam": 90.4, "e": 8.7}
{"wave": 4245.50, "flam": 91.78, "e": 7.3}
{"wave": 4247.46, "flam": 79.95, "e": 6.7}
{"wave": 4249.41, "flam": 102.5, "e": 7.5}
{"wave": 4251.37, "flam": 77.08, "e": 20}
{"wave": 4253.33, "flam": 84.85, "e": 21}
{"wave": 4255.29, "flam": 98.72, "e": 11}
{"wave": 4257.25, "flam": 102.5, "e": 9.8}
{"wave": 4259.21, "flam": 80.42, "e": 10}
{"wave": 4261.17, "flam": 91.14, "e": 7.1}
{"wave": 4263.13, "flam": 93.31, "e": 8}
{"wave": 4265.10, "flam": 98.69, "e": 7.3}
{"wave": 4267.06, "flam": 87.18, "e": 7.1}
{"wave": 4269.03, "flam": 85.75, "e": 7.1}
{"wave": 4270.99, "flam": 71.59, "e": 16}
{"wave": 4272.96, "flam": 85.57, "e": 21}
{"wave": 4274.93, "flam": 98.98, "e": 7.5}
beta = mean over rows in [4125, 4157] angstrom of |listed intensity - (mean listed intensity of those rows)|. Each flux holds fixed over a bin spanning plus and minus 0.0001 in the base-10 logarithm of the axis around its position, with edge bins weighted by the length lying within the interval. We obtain 6.2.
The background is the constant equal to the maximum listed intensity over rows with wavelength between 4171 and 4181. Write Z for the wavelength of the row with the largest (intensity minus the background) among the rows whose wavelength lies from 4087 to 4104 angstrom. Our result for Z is 4099.48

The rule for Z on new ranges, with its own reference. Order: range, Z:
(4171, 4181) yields 4171.85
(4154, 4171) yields 4166.09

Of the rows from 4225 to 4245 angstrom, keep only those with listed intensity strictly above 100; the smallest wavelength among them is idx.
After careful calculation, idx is 4229.89 angstrom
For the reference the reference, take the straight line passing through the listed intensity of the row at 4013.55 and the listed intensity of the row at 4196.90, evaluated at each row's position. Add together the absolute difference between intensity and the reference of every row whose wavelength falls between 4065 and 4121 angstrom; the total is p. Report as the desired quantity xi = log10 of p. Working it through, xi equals 2.79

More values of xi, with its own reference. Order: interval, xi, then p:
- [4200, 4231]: 2.67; 470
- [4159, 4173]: 2.24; 172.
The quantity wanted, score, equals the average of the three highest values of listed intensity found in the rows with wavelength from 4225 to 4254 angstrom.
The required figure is 105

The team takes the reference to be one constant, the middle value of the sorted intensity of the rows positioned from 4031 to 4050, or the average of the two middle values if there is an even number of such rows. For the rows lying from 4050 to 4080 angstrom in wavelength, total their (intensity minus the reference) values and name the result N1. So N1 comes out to -147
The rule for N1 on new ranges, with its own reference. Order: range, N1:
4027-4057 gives -26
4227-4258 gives -223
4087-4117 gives -206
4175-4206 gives -309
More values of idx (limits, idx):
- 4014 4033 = 4015.40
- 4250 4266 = 4257.25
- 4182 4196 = 4187.25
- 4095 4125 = 4099.48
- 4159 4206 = 4164.18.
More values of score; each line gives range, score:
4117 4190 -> 111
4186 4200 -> 107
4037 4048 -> 110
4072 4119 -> 108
